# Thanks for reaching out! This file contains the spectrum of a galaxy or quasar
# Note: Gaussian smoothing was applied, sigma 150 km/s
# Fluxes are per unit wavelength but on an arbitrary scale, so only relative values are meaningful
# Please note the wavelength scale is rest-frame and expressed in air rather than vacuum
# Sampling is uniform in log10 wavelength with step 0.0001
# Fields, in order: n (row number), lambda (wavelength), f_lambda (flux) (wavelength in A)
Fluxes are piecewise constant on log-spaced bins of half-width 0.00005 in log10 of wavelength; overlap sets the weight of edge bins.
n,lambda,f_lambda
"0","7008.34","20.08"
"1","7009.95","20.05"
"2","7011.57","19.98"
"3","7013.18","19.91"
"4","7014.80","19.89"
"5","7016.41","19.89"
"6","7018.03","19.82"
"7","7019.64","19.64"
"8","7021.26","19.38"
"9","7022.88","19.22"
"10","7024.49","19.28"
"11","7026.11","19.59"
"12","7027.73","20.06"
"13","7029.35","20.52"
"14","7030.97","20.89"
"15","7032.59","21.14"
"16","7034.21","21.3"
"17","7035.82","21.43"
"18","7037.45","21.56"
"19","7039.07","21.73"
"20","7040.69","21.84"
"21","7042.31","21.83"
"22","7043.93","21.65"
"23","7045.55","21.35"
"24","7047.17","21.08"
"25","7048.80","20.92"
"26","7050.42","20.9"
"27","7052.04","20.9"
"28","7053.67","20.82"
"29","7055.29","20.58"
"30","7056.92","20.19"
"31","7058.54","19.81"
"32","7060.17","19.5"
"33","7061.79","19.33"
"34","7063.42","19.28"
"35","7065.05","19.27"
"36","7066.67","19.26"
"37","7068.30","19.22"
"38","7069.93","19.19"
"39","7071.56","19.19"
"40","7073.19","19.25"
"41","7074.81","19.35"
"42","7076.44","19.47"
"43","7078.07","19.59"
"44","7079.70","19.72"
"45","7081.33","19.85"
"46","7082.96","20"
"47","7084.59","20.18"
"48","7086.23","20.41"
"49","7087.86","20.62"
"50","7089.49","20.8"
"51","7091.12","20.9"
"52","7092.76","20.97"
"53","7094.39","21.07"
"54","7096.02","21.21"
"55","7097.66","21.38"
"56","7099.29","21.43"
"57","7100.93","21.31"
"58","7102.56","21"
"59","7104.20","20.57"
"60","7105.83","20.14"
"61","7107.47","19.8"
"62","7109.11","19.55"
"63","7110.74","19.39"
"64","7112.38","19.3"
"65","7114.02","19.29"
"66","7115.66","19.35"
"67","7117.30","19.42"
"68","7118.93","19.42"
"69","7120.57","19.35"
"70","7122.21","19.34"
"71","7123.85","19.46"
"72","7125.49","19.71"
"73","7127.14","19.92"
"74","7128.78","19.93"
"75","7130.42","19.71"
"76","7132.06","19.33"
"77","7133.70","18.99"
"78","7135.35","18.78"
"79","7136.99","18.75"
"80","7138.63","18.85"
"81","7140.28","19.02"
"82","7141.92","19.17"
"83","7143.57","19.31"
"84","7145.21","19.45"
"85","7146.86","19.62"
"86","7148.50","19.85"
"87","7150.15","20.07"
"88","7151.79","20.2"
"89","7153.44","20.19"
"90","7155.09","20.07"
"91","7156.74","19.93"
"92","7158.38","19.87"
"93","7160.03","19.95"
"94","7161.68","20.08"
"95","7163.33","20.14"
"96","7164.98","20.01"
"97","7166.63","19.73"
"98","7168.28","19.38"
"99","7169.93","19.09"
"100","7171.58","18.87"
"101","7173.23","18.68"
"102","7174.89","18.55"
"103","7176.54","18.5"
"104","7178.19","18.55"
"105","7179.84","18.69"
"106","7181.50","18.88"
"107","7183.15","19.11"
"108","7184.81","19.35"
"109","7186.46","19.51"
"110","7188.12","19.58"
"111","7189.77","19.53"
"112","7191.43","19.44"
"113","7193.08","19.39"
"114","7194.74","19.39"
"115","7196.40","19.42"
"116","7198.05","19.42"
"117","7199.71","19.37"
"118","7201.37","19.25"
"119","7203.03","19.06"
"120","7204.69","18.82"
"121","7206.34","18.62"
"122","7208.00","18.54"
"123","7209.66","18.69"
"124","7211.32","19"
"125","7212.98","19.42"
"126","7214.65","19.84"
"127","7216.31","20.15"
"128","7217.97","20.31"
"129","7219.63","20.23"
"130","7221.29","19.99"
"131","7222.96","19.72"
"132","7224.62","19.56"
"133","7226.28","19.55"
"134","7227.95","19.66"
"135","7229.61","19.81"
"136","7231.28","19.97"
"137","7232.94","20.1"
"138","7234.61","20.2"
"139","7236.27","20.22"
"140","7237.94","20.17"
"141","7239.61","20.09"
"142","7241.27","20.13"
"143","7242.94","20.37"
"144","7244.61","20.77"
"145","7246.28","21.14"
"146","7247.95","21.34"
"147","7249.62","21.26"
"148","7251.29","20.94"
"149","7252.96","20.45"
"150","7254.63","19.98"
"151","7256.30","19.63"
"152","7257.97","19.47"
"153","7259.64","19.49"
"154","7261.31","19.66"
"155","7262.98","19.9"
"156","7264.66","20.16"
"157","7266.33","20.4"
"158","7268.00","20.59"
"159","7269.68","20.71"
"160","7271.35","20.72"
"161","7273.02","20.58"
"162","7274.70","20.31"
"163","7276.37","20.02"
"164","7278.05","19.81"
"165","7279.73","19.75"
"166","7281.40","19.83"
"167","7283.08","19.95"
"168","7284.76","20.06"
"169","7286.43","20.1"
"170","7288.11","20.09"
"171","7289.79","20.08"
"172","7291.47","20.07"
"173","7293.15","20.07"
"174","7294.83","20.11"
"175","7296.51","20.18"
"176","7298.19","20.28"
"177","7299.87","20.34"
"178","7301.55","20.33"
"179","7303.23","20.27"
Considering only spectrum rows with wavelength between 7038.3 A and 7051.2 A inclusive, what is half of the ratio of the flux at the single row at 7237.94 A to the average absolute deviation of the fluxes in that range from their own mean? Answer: 28.8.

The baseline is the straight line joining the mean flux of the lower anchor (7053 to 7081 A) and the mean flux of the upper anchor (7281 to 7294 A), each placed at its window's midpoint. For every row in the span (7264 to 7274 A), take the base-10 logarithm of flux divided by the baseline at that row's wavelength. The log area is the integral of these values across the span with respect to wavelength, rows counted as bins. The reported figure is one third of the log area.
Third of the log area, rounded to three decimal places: 0.038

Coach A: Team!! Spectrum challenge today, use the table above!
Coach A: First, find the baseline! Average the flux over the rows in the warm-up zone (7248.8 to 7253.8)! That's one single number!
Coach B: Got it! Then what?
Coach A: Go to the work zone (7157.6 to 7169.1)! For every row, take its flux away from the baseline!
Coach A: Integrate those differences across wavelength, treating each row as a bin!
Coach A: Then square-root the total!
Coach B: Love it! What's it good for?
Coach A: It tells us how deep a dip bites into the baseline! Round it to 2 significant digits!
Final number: 3.4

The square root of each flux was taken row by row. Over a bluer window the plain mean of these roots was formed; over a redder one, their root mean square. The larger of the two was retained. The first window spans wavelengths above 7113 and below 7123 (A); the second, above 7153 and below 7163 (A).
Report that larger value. 4.47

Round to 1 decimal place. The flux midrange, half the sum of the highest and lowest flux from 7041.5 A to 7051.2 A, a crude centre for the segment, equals 21.4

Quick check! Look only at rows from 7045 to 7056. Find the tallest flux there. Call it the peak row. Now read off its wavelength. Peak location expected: 7045.55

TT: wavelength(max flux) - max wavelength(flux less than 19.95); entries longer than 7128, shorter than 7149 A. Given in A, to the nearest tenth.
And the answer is -19.7 A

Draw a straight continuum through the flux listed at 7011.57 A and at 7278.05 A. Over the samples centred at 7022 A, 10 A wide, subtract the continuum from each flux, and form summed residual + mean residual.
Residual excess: -3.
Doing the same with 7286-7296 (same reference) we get 2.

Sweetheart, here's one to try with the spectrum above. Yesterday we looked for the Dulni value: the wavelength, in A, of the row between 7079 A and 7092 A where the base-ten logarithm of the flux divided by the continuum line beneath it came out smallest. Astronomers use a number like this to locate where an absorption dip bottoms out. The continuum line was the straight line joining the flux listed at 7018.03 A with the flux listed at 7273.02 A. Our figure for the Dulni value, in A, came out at 7079.70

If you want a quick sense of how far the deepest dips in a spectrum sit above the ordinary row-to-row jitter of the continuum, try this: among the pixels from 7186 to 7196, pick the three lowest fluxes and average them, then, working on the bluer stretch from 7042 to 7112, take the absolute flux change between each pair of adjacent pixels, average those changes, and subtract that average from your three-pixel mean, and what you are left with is 19.2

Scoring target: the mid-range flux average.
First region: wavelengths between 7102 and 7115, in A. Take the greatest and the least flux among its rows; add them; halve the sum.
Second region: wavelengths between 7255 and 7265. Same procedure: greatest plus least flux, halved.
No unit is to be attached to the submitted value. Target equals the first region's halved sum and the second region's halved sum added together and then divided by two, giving 20.0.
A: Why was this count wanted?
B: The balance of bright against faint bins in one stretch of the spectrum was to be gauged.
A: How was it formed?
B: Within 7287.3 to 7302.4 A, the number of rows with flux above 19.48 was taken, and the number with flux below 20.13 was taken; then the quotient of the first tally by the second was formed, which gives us 1.80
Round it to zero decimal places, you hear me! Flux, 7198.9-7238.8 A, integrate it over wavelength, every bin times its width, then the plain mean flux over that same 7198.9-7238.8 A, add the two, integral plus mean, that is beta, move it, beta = 801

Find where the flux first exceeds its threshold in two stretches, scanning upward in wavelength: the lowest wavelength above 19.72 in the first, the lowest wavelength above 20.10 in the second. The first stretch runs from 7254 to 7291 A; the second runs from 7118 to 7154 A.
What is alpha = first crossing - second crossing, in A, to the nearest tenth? 102.8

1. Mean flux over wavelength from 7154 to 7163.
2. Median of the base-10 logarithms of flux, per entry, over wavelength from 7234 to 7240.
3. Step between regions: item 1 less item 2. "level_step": 18.7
